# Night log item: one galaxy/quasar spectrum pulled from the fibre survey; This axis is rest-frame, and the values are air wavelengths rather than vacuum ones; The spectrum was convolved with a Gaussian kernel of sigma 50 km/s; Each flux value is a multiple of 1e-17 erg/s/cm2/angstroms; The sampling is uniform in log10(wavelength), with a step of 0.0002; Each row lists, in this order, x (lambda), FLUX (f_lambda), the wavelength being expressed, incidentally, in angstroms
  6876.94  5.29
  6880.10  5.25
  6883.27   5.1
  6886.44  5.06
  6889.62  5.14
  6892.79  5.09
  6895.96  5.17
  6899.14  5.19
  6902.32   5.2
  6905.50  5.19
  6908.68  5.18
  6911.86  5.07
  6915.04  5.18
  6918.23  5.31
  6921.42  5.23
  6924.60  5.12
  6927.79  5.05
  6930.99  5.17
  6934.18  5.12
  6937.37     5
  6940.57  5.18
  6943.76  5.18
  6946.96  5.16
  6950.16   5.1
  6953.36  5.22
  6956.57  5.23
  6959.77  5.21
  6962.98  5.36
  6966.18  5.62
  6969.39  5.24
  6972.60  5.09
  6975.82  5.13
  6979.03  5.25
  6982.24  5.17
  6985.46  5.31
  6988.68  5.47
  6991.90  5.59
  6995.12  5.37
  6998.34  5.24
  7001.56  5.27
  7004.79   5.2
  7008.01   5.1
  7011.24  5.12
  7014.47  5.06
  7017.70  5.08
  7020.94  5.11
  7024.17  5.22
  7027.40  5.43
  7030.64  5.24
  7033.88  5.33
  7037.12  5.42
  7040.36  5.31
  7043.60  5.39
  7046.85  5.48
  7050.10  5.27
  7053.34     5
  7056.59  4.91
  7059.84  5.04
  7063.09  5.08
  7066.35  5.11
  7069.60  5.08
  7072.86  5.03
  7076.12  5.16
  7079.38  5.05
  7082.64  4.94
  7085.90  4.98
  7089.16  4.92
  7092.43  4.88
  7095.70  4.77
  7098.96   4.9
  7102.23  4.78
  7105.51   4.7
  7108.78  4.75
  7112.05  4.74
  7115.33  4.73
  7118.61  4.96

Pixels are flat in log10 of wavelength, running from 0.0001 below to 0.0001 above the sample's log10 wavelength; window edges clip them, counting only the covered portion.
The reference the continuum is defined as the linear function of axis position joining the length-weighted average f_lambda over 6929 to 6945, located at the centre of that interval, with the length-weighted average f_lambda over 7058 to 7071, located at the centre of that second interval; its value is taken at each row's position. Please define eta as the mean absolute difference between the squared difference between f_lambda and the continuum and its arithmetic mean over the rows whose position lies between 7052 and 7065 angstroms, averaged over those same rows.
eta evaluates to 0.010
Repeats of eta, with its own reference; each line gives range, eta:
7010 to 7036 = 0.030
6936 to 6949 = 0.005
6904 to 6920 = 0.009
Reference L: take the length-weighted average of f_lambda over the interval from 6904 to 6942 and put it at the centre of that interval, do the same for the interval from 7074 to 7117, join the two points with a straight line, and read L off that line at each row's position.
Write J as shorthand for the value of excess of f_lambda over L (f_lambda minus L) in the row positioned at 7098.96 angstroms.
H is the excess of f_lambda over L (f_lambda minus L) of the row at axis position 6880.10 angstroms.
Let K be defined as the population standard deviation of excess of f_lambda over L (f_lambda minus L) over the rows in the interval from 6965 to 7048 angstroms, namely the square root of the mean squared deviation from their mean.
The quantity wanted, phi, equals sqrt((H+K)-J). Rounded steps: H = 0.03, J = 0.035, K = 0.161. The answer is 0.40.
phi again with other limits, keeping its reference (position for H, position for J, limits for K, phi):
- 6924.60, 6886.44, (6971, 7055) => 0.53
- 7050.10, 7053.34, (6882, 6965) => 0.60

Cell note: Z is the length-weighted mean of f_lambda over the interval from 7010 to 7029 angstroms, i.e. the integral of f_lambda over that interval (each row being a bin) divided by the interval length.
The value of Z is 5.17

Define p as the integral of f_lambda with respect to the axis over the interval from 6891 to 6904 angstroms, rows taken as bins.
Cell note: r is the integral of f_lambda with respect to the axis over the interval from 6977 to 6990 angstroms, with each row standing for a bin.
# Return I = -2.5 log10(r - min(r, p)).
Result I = -0.6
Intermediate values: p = 67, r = 69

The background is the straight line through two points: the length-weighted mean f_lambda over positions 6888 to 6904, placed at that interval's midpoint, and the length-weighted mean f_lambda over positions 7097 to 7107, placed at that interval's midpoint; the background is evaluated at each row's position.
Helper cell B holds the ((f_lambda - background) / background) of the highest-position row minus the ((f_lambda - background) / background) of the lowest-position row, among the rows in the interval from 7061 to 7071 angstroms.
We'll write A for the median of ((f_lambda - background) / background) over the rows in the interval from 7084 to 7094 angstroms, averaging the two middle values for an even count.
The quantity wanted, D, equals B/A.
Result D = 0.1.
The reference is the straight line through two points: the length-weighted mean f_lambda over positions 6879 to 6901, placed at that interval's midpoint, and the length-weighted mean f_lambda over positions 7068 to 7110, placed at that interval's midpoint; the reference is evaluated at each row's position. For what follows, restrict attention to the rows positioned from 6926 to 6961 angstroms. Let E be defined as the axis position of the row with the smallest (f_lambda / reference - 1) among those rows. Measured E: 6937.37 angstroms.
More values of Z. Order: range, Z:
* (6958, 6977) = 5.28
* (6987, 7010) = 5.32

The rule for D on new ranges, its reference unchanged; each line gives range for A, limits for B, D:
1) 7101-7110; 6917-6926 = 5.2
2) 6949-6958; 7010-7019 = -0.2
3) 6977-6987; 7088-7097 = -0.6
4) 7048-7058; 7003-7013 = -0.6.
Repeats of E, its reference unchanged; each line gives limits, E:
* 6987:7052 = 7014.47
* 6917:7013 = 6937.37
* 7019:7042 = 7020.94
